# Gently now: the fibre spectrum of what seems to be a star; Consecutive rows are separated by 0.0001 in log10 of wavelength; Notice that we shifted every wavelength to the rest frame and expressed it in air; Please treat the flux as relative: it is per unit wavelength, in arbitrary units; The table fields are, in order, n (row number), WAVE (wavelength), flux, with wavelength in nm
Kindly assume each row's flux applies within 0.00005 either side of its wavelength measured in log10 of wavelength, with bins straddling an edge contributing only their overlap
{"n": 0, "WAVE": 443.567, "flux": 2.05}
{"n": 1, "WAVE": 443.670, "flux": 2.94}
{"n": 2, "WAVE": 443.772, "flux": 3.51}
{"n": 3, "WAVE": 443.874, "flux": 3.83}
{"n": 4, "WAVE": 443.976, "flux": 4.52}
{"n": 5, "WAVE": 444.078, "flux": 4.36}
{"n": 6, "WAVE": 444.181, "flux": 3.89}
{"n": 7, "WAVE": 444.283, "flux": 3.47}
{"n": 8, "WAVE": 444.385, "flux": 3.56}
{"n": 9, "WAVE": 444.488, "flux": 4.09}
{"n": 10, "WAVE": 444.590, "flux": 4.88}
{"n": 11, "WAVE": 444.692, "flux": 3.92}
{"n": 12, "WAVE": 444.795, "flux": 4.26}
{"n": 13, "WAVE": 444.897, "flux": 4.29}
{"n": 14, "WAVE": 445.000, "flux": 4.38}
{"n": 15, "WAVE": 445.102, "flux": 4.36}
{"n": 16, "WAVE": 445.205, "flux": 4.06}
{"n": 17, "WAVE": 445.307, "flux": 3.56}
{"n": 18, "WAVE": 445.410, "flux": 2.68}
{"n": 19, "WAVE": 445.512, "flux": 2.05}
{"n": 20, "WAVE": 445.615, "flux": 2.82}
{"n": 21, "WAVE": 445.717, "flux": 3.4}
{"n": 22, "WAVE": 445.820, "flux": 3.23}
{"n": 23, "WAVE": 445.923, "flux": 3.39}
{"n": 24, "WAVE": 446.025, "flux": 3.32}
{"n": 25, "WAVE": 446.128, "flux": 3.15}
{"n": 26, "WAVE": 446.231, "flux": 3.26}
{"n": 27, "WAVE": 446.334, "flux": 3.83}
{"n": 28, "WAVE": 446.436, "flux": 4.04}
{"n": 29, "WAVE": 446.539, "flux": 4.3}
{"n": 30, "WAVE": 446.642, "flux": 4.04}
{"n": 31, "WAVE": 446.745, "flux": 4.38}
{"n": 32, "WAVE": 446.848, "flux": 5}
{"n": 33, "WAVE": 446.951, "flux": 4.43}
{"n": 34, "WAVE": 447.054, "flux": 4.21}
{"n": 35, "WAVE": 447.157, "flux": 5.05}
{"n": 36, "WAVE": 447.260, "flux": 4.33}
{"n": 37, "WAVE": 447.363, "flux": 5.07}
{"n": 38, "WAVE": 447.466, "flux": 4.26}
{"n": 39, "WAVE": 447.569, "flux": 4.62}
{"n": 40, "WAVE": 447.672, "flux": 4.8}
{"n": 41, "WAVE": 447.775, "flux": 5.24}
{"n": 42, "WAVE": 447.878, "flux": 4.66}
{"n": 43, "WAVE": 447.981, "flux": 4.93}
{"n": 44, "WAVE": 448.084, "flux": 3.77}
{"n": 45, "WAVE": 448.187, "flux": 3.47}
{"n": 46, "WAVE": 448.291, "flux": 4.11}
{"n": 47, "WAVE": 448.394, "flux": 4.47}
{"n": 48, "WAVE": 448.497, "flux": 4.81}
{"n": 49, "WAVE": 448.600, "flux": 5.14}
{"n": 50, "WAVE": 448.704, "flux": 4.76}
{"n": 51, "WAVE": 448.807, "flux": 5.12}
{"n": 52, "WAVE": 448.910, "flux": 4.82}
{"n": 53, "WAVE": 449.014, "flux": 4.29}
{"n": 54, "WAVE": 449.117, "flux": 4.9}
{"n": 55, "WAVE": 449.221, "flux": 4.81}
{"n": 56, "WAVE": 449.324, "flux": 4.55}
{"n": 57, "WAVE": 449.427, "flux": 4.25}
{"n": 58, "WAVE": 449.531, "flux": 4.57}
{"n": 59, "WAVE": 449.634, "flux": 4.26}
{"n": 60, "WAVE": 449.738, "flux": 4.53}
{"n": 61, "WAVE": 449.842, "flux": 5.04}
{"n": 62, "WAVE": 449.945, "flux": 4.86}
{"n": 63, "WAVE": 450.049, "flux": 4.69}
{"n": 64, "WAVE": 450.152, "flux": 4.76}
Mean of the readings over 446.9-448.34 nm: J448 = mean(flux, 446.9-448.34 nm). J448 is 4.5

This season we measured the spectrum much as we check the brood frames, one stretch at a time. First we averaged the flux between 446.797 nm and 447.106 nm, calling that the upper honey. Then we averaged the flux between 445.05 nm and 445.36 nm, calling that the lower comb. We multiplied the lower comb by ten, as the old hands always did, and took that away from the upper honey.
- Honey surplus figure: -35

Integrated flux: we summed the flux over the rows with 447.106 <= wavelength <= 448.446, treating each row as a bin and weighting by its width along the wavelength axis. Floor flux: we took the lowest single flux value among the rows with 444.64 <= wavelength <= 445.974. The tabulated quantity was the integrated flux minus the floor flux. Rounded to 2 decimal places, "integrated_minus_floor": 4.01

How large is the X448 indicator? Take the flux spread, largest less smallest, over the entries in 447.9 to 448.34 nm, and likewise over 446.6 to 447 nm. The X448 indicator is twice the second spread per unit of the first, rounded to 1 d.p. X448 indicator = 1.3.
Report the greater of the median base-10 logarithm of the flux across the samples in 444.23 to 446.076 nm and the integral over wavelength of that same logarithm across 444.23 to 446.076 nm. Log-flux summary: 1.02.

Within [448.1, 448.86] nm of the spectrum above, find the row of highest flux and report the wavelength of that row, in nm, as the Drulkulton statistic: 448.600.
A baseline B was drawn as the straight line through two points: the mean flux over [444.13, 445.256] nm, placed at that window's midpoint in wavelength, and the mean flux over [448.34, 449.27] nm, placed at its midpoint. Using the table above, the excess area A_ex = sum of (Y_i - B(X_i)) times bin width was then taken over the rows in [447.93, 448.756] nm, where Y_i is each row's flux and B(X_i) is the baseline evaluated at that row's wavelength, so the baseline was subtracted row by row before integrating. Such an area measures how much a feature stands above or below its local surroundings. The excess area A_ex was -0.23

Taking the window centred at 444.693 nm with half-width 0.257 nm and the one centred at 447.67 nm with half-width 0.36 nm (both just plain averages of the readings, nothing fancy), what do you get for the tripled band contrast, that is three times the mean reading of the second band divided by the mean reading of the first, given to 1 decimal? 3.4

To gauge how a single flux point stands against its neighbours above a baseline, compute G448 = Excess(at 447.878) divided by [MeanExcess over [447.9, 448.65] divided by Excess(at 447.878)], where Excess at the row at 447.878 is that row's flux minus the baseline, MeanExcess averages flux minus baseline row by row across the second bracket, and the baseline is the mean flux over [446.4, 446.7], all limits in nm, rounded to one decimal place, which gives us 1.1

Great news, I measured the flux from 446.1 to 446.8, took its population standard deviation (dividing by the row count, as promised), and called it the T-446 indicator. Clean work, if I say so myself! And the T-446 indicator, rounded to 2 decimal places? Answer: 0.45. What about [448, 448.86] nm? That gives 0.58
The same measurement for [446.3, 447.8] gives 0.42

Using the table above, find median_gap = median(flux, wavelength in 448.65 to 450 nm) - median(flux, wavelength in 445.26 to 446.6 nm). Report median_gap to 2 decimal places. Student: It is 1.44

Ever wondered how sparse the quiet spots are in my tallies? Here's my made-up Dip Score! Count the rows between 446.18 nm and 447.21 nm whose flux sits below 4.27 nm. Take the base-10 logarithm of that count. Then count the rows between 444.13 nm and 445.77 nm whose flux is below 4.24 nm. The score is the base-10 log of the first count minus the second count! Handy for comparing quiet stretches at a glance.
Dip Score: -10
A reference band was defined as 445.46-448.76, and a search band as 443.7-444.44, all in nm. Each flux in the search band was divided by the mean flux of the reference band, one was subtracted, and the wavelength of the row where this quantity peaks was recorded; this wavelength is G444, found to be 443.976 nm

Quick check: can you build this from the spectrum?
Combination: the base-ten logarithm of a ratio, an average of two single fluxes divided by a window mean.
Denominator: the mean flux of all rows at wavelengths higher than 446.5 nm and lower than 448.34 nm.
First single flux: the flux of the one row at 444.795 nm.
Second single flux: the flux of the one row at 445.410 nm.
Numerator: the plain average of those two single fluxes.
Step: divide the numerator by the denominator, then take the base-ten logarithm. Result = -0.11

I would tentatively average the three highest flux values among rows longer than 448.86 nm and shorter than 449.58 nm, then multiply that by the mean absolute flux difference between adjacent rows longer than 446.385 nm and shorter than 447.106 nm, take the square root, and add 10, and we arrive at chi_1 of 11.4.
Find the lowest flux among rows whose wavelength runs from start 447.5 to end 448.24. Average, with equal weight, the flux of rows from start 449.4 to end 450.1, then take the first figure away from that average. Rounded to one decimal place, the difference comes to 1.1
